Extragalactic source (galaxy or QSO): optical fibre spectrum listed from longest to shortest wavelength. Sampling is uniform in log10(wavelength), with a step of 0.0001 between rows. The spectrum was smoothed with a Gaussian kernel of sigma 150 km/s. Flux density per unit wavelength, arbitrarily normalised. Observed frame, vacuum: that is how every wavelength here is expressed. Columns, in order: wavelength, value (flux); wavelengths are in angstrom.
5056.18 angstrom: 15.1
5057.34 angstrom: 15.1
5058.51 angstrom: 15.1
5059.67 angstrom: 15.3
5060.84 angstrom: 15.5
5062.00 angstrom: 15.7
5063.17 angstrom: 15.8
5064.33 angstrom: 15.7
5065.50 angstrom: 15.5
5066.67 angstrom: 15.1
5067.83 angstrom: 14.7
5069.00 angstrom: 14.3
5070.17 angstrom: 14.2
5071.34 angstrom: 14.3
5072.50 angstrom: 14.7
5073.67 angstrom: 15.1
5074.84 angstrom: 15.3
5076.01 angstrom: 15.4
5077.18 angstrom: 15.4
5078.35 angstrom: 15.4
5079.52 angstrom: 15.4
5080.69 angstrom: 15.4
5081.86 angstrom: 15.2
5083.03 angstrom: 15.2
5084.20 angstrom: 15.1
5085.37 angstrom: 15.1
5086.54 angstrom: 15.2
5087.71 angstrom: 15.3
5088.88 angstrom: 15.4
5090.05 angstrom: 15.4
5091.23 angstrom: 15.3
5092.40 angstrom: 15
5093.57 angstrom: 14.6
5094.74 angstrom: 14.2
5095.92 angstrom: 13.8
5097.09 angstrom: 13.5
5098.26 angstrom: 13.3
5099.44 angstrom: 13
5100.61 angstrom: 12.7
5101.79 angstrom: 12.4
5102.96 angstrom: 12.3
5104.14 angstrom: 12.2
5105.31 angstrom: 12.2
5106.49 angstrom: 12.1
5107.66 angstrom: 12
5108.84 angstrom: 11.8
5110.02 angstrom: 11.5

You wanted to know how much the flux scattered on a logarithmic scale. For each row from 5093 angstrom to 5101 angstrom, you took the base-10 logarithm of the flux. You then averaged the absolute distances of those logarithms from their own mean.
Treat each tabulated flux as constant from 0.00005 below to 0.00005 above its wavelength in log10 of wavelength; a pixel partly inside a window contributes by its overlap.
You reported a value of 0.017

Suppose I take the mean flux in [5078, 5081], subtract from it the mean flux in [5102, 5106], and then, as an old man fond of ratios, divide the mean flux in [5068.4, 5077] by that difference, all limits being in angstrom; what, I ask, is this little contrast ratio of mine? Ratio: 5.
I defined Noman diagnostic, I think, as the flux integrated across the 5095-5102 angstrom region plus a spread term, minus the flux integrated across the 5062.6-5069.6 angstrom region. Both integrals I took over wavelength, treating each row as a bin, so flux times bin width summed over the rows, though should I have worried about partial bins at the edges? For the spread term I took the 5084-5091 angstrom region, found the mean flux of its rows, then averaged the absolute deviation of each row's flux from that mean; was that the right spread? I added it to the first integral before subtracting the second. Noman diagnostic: -14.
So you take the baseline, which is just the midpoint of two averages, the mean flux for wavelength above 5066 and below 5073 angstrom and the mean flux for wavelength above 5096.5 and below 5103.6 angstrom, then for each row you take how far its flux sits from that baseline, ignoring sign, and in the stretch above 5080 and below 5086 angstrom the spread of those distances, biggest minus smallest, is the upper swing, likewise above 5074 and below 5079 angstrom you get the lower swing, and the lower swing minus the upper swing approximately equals -0.2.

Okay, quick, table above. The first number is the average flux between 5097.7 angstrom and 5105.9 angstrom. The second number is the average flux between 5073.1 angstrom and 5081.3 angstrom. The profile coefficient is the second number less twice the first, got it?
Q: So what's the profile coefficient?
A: -10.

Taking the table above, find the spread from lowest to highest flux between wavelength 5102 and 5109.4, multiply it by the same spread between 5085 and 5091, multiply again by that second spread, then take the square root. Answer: 0.2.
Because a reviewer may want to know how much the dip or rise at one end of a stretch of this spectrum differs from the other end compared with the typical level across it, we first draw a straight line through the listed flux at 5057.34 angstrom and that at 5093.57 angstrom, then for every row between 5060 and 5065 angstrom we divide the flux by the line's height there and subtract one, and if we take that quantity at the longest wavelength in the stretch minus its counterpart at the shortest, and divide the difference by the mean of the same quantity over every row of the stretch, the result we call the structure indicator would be 0.4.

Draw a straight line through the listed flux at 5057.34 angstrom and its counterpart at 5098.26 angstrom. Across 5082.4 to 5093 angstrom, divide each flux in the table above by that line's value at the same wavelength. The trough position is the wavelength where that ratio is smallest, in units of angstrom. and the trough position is 5084.20 angstrom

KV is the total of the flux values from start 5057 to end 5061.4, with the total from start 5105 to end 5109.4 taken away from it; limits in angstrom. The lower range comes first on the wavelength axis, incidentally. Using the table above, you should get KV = 12.9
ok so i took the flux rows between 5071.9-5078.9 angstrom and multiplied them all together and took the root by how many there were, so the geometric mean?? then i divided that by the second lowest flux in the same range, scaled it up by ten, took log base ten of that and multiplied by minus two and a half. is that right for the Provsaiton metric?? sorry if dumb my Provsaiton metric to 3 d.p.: -2.508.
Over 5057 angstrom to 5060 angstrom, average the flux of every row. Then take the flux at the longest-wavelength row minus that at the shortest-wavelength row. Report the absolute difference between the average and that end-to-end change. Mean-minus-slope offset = 15.0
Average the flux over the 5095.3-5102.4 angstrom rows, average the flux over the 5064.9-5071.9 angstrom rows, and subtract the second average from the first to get -1.6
